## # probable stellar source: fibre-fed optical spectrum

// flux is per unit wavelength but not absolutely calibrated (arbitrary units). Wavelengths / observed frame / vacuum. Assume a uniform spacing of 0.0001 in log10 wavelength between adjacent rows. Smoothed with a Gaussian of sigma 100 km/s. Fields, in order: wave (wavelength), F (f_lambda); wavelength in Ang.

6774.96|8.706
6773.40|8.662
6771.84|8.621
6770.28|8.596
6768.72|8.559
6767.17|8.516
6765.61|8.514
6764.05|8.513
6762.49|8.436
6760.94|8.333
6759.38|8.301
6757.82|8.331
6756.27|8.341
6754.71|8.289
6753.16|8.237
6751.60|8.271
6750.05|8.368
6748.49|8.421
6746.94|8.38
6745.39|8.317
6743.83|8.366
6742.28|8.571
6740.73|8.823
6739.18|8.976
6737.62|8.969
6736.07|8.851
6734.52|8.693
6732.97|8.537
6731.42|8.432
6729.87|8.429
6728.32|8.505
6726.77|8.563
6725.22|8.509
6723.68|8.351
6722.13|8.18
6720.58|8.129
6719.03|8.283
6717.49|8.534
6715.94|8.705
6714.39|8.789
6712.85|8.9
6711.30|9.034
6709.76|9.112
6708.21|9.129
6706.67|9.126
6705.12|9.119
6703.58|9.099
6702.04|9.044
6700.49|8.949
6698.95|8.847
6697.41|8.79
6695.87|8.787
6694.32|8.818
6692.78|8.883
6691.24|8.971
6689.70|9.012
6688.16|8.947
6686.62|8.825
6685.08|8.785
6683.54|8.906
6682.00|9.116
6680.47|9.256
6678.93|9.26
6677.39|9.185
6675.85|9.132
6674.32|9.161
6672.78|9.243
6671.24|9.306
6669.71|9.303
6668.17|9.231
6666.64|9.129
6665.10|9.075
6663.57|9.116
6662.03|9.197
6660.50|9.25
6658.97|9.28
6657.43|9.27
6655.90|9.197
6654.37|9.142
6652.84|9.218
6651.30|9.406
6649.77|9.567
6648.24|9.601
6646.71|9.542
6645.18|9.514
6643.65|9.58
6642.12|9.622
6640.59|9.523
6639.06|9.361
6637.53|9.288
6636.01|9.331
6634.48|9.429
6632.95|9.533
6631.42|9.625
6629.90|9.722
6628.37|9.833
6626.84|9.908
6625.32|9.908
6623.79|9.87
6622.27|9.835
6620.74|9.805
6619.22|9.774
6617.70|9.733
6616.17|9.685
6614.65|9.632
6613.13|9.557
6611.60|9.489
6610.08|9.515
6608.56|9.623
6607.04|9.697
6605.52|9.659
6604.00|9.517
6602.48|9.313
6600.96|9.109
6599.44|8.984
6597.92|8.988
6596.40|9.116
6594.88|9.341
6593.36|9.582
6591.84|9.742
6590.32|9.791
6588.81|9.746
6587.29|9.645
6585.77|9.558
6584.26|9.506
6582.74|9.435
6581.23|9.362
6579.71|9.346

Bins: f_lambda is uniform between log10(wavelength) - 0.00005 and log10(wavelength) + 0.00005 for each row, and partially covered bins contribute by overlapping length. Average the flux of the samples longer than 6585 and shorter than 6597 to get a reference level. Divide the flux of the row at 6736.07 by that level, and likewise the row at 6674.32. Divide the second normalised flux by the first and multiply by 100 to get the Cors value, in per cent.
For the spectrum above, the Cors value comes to 104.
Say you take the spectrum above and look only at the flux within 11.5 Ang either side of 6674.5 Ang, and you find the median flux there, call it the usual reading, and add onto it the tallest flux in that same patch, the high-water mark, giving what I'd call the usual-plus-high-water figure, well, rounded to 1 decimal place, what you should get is 18.5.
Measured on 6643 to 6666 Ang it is 18.9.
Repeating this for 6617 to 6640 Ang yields 19.6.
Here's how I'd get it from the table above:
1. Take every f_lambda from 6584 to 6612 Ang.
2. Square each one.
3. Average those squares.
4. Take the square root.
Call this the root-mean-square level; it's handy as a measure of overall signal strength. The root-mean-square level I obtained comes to 9.47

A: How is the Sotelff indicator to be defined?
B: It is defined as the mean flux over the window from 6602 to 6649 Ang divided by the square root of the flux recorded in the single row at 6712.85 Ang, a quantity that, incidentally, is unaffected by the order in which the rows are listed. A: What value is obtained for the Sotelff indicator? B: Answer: 3.22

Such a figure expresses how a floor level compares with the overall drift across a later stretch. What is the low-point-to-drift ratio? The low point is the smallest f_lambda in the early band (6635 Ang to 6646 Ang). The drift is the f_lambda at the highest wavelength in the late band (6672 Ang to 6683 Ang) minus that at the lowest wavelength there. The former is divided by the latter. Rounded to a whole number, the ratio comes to -73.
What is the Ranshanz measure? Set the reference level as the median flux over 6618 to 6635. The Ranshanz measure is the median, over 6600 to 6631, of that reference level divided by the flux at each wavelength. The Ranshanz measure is 1.01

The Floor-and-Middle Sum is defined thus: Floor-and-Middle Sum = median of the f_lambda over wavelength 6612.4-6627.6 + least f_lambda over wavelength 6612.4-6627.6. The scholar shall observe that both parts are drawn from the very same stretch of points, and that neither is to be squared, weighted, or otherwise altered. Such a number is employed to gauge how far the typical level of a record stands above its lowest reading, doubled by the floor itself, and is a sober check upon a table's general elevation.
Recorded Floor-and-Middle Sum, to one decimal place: 19.3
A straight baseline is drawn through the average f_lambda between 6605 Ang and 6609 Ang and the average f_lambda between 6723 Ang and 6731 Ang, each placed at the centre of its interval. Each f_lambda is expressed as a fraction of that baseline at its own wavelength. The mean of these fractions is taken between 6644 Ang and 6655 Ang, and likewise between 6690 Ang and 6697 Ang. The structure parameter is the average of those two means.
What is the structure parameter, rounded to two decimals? 1.01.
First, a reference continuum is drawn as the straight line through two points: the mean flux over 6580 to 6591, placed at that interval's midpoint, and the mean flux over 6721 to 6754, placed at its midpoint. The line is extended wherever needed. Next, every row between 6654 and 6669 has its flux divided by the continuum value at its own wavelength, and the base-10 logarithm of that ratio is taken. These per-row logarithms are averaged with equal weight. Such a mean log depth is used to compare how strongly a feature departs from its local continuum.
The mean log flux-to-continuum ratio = 0.007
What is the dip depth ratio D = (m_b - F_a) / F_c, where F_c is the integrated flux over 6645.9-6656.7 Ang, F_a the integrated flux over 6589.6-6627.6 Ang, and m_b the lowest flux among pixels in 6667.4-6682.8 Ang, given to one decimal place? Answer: -3.5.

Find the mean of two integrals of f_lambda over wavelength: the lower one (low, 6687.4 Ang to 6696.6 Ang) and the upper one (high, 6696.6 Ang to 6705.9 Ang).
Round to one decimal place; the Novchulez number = 82.7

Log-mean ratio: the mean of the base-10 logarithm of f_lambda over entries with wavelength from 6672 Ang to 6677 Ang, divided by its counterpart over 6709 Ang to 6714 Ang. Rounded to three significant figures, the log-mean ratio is 1.01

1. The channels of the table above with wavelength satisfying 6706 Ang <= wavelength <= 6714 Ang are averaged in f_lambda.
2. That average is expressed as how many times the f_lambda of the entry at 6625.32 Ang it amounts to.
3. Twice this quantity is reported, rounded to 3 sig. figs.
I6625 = 1.83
